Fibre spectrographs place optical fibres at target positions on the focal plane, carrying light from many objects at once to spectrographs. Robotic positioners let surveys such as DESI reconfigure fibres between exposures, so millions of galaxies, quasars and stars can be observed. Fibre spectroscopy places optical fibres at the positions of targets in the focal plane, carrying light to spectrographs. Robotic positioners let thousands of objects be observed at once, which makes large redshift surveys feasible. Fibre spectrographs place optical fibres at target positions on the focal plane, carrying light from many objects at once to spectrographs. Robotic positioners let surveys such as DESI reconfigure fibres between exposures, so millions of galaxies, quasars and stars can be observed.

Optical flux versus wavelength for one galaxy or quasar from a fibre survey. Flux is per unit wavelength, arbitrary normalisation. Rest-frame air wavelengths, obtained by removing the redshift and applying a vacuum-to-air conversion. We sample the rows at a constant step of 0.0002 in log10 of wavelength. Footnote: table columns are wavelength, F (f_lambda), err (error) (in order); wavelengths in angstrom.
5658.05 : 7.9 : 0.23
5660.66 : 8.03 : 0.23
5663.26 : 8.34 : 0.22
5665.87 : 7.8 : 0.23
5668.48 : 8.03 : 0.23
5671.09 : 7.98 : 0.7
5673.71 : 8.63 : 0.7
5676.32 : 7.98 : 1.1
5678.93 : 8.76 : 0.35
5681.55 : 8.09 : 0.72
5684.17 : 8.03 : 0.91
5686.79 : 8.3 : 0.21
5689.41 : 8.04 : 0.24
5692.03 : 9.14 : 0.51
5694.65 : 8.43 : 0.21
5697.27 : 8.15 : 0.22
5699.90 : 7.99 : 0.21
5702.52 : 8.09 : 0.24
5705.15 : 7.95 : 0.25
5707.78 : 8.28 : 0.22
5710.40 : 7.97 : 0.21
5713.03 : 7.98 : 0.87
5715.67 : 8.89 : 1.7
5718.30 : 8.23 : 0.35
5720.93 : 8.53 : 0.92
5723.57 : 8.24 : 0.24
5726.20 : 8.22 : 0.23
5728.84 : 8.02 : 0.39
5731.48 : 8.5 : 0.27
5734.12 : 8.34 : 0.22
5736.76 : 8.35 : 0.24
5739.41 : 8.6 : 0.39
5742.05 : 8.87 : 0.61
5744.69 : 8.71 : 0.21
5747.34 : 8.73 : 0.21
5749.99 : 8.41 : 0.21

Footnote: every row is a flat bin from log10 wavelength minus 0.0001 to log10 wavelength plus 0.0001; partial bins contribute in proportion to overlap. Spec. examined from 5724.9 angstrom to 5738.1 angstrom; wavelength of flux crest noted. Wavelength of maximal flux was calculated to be 5731.48 angstrom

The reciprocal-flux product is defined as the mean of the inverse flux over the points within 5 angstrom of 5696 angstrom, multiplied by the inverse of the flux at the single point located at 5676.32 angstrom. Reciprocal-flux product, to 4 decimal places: 0.0149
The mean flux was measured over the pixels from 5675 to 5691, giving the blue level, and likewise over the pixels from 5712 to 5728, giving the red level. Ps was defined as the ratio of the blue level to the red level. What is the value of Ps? 0.98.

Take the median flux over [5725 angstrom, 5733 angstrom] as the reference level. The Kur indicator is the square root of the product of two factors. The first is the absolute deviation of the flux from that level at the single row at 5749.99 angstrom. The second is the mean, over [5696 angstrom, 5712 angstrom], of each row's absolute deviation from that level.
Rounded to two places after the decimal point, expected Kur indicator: 0.18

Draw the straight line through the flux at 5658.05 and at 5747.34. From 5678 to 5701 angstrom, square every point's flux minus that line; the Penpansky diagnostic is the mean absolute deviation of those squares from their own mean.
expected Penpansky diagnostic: 0.215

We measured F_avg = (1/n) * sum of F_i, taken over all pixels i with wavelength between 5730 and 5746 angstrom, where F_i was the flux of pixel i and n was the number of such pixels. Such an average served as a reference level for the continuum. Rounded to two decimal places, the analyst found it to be 8.56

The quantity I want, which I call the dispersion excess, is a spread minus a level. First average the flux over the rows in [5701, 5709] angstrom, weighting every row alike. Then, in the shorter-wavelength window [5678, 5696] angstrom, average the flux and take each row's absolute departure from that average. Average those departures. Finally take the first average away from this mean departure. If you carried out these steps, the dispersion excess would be -7.78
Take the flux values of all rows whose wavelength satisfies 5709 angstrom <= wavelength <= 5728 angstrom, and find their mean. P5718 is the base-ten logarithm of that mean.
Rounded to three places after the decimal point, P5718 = 0.919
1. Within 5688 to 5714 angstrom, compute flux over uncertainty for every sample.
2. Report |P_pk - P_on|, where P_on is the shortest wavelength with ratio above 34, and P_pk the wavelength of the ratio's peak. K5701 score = 0.0 angstrom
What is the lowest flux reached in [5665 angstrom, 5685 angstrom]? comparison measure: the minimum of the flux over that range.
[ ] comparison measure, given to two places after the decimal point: 7.80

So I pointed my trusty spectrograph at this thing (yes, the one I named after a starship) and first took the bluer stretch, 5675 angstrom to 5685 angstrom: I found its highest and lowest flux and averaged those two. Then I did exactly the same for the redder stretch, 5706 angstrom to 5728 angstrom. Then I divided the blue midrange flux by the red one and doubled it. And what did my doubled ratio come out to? 1.99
